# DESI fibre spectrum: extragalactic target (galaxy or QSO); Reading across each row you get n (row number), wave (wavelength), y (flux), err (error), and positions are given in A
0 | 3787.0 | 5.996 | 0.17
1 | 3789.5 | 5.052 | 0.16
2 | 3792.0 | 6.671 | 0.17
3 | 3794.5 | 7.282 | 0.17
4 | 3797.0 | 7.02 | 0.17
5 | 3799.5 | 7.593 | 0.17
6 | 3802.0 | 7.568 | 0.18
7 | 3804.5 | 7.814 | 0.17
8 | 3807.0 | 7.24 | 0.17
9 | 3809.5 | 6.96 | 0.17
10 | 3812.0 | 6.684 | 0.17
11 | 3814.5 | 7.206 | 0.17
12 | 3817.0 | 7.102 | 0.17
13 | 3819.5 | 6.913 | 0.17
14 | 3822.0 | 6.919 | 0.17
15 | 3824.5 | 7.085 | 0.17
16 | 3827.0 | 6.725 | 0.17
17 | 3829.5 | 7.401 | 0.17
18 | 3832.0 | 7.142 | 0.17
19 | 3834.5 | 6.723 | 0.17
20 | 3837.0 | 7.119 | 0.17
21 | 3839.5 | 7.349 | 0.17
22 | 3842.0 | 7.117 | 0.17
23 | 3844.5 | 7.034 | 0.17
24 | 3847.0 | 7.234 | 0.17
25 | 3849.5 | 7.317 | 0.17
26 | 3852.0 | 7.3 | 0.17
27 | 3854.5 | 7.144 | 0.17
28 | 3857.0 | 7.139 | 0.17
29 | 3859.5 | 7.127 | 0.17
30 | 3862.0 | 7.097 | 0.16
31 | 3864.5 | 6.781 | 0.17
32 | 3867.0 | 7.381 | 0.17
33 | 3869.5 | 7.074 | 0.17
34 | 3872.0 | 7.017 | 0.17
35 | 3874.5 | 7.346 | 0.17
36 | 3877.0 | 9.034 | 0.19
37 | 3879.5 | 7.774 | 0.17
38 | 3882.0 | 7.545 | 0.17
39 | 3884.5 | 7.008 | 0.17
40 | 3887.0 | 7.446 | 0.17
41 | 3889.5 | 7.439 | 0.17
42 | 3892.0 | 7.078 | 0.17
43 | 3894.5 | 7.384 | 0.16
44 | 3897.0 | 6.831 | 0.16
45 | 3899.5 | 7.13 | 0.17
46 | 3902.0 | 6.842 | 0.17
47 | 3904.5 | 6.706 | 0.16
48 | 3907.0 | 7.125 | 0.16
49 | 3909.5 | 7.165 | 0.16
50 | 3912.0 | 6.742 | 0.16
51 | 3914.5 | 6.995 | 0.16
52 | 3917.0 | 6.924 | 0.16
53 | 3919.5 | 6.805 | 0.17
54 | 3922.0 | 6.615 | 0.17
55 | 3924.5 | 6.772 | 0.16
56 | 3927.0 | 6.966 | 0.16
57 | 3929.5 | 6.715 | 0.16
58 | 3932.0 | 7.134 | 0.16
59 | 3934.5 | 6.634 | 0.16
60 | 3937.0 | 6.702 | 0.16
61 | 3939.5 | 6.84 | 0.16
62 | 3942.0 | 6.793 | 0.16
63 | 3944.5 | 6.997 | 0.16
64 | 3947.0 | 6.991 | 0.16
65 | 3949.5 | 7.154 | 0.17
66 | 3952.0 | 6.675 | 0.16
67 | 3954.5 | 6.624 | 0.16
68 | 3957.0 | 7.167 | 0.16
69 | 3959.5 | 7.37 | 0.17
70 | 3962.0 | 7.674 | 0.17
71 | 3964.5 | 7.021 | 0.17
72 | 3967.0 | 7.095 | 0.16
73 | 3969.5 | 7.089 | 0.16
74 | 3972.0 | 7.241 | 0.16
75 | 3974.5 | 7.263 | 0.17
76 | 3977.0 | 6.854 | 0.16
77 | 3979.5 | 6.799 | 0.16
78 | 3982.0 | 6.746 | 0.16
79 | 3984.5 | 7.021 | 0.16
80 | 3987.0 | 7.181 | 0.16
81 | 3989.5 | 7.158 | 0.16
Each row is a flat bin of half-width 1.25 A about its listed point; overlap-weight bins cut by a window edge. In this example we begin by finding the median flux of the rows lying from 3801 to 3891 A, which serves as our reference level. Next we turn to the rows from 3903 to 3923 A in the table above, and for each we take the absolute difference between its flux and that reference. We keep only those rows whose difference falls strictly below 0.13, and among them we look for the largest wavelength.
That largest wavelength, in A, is 3909.5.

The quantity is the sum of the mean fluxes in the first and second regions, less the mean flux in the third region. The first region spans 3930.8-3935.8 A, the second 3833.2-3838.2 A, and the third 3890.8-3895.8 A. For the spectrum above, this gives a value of 6.6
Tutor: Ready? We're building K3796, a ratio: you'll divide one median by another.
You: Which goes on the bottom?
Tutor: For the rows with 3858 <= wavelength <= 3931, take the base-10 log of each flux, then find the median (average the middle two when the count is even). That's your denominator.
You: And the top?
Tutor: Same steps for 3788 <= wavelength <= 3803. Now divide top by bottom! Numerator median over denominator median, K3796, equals 1.01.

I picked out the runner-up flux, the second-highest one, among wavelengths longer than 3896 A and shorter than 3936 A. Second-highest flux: 7.134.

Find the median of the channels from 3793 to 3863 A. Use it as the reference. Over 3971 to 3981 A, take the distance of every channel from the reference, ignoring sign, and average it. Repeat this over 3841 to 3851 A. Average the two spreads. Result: 0.16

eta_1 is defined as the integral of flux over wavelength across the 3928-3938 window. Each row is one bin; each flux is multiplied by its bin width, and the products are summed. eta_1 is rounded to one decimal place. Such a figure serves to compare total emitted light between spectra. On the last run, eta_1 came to 68.0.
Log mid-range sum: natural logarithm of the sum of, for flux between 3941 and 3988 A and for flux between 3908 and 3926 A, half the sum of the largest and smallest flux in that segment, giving 2.642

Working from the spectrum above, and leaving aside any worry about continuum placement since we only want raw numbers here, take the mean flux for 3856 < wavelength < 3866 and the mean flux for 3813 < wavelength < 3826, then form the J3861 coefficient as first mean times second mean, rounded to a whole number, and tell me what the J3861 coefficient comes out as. 50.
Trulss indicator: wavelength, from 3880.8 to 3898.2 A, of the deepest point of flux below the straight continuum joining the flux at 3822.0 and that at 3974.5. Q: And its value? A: 3897.0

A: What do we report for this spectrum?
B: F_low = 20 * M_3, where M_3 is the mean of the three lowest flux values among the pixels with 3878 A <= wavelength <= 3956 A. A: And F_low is 132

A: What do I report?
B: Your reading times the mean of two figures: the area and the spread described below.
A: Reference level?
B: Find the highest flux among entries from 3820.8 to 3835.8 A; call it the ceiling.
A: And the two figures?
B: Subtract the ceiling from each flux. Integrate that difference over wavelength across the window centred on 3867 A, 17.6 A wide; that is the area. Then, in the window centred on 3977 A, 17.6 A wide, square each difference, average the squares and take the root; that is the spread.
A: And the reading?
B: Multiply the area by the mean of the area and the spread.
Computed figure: 11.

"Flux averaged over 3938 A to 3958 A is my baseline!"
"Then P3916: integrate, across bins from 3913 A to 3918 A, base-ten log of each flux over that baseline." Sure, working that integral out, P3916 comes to 0.02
